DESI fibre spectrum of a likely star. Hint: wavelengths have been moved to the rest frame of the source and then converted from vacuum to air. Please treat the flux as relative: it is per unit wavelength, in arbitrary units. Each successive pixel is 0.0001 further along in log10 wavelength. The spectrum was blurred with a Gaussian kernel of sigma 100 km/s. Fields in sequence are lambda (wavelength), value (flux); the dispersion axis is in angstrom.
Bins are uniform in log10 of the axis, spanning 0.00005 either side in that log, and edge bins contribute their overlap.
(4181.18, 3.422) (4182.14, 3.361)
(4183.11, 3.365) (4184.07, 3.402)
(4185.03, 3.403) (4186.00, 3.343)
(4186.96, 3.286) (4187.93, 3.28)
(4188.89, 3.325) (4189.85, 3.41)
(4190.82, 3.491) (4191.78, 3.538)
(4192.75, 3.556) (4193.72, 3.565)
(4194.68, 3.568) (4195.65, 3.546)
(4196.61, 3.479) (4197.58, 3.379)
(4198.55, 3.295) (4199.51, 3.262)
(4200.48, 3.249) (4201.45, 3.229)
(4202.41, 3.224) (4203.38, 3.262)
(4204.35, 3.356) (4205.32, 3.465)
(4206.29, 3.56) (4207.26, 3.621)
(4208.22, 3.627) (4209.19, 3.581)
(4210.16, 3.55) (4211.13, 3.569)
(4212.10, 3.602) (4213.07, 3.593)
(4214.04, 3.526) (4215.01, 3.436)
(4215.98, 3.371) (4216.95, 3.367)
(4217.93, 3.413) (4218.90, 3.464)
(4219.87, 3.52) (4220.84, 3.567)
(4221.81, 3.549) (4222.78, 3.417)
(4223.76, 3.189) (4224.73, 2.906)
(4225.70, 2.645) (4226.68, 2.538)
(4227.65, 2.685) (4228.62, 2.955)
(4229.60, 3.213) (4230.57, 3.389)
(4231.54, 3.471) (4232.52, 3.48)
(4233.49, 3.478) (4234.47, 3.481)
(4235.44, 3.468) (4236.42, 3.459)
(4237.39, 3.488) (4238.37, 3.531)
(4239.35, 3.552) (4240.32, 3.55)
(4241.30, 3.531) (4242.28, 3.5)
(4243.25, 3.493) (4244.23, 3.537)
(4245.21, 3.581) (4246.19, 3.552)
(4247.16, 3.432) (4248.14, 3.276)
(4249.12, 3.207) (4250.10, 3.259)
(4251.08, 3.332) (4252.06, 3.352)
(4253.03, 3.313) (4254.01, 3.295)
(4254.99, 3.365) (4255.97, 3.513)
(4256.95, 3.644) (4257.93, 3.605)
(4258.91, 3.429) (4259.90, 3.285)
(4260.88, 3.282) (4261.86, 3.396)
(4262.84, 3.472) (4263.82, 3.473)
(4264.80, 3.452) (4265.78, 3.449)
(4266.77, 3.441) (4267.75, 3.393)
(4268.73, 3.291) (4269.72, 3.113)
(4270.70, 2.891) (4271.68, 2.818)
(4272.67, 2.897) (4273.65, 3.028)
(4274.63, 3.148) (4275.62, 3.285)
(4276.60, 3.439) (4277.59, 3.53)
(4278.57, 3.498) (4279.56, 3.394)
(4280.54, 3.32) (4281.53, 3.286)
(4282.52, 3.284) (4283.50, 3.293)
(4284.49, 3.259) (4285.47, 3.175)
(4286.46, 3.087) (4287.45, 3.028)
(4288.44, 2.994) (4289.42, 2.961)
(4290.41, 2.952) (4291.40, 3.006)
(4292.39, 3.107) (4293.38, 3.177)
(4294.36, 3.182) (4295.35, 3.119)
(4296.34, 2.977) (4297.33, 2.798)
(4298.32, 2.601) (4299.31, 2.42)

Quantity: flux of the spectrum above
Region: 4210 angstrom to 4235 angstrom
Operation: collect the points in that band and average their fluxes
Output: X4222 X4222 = 3.32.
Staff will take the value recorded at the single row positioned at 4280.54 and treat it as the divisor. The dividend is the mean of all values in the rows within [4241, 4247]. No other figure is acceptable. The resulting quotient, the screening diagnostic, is 1.06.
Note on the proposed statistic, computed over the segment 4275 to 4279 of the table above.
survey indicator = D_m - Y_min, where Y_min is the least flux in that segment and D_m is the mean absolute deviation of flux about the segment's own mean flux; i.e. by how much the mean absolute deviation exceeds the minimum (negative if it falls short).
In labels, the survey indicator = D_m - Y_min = -3.21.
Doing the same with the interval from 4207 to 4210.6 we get -3.52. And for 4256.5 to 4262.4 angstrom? -3.16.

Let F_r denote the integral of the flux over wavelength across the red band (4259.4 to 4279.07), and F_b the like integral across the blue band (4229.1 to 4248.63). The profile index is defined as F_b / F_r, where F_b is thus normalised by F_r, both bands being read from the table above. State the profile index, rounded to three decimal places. 1.052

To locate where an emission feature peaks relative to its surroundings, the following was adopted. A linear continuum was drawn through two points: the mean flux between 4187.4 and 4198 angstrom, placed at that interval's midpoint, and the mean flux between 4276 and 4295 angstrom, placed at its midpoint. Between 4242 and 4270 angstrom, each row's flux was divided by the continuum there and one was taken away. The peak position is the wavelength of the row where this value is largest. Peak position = 4256.95 angstrom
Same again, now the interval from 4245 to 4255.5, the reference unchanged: 4245.21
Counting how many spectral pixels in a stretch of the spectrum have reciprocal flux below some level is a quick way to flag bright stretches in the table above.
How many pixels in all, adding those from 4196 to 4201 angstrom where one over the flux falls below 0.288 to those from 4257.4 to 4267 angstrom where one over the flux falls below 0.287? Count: 2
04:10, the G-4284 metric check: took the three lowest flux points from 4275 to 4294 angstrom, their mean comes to 2.97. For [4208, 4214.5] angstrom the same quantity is 3.55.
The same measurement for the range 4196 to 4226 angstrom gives 2.91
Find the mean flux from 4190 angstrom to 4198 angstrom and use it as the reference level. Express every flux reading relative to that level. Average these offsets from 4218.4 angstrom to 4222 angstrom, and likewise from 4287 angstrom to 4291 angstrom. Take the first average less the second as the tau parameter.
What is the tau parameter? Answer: 0.54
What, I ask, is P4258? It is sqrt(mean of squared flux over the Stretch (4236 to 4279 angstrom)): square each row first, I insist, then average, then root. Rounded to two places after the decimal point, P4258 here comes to 3.38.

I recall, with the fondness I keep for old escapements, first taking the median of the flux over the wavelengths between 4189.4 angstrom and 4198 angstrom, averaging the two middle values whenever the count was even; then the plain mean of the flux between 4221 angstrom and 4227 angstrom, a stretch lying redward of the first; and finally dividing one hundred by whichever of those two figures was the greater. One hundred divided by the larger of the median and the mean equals 28.3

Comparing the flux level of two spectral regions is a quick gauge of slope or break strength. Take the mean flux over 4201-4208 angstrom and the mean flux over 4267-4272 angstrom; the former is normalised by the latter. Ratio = 1.09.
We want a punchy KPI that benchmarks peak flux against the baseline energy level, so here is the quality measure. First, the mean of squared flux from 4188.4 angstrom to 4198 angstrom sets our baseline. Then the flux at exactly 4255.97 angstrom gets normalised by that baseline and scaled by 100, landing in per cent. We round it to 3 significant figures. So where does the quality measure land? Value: 28.9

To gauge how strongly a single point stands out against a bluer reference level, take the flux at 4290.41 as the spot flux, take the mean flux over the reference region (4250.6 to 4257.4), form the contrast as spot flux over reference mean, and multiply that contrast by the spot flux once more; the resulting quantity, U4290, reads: 2.56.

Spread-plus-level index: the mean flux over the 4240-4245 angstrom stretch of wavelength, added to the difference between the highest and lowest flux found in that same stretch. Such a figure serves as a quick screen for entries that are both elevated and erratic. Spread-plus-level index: 3.58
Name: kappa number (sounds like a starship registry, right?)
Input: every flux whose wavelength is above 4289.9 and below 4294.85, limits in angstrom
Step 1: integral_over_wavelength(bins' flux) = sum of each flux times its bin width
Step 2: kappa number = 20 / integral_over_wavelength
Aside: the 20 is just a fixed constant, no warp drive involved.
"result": 1.3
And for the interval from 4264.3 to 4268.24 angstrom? 1.5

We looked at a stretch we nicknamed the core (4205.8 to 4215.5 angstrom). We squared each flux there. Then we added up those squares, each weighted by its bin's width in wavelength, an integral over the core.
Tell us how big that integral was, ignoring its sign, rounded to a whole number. 123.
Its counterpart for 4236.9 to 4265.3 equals 336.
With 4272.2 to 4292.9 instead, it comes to 211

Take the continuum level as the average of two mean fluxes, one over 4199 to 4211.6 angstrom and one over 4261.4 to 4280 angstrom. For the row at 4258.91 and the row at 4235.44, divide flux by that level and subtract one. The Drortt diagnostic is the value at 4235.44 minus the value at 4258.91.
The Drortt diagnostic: 0.012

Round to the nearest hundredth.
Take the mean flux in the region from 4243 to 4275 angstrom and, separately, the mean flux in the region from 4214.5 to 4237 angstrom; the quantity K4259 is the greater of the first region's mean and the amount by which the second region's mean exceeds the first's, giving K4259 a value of 3.33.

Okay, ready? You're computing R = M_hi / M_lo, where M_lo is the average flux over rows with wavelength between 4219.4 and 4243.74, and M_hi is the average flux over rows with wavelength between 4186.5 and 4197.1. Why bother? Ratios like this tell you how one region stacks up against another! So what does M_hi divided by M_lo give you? 1.04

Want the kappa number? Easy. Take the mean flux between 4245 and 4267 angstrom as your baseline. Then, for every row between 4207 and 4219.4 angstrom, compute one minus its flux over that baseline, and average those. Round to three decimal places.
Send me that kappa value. -0.032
